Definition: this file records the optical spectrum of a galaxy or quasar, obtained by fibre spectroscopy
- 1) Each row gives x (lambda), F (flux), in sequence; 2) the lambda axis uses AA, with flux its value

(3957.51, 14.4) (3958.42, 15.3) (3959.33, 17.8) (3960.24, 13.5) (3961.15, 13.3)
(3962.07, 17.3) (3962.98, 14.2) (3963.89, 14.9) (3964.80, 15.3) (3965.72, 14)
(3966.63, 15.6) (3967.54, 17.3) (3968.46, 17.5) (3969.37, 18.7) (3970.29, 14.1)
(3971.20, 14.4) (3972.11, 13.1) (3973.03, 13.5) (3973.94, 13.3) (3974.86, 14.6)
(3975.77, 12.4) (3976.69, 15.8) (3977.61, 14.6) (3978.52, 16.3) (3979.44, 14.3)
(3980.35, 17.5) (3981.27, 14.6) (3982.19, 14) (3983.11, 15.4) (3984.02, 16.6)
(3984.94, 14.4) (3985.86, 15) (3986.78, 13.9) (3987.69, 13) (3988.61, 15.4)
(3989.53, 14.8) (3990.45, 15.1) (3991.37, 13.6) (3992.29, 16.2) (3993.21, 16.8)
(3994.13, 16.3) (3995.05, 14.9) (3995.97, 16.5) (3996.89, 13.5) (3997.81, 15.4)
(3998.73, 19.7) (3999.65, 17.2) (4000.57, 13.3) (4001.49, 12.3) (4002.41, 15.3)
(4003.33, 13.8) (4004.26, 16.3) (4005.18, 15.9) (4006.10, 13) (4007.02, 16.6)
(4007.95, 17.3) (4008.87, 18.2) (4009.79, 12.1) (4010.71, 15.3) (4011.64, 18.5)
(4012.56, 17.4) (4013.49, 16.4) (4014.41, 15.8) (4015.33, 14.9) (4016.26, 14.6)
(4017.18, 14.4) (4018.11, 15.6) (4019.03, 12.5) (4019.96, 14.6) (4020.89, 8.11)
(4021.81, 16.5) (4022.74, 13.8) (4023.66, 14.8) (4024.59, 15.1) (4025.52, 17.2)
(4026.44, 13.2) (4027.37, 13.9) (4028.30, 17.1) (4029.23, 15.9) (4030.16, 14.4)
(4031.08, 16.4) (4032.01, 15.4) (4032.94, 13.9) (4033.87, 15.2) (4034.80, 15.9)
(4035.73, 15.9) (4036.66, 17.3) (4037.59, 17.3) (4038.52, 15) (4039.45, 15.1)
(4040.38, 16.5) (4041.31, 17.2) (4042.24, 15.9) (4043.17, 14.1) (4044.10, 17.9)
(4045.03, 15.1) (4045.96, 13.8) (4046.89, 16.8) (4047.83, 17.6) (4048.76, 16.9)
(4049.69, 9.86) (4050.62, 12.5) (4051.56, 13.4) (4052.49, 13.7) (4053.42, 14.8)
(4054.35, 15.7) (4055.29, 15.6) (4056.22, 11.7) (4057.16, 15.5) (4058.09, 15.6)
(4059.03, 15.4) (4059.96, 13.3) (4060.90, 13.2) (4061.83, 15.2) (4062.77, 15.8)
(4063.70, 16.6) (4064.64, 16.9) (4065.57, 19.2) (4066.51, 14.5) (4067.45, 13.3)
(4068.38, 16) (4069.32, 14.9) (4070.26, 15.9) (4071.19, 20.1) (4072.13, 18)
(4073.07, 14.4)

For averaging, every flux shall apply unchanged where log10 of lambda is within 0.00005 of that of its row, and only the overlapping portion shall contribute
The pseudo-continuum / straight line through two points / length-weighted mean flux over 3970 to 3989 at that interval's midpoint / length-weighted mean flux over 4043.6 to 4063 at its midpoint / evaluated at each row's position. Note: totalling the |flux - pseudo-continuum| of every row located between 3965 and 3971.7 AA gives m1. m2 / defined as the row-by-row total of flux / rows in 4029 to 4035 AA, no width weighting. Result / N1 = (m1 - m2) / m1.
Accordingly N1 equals -7.9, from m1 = 12.0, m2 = 107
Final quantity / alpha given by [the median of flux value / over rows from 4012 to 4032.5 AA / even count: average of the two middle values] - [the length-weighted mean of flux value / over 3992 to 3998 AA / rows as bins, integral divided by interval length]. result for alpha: -0.7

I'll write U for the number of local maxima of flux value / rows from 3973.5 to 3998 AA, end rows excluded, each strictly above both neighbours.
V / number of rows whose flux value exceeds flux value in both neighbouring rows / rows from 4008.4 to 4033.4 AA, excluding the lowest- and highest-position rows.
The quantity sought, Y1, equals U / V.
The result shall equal 1.4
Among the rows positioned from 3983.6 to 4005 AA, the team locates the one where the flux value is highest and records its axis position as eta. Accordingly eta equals 3998.73 AA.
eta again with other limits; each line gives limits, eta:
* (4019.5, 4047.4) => 4044.10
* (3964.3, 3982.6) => 3969.37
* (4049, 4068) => 4065.57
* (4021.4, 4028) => 4025.52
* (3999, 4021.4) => 4011.64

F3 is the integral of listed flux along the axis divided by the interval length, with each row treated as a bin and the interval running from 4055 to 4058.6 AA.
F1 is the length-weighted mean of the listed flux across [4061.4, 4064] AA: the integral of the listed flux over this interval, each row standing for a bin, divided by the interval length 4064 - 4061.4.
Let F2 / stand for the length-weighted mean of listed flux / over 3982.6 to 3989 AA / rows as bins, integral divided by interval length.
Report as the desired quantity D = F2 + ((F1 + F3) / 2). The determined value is 30.0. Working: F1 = 15.8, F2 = 14.8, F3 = 14.5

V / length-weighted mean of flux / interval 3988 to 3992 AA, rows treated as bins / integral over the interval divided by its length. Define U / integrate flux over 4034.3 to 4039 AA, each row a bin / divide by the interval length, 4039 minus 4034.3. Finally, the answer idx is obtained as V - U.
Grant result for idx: -1.6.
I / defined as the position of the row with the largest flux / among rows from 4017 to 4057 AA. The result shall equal 4044.10 AA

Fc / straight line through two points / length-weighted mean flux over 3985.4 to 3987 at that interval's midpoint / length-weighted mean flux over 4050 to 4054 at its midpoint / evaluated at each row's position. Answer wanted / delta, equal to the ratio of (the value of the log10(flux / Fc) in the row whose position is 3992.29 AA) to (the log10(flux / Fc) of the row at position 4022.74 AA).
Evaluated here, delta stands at -10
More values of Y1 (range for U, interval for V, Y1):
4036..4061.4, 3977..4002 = 0.6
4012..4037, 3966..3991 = 0.6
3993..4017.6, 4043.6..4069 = 1.5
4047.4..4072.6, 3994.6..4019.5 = 0.7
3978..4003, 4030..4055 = 2.0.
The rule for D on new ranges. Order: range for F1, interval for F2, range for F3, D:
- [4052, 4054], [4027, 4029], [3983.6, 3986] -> 30.4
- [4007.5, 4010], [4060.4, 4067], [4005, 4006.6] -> 31.2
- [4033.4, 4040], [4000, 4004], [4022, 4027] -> 29.3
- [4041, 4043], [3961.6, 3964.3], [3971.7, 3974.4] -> 30.2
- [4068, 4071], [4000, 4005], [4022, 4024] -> 29.7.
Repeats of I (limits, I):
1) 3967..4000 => 3998.73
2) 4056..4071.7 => 4071.19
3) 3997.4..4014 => 3998.73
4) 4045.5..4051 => 4047.83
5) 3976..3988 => 3980.35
